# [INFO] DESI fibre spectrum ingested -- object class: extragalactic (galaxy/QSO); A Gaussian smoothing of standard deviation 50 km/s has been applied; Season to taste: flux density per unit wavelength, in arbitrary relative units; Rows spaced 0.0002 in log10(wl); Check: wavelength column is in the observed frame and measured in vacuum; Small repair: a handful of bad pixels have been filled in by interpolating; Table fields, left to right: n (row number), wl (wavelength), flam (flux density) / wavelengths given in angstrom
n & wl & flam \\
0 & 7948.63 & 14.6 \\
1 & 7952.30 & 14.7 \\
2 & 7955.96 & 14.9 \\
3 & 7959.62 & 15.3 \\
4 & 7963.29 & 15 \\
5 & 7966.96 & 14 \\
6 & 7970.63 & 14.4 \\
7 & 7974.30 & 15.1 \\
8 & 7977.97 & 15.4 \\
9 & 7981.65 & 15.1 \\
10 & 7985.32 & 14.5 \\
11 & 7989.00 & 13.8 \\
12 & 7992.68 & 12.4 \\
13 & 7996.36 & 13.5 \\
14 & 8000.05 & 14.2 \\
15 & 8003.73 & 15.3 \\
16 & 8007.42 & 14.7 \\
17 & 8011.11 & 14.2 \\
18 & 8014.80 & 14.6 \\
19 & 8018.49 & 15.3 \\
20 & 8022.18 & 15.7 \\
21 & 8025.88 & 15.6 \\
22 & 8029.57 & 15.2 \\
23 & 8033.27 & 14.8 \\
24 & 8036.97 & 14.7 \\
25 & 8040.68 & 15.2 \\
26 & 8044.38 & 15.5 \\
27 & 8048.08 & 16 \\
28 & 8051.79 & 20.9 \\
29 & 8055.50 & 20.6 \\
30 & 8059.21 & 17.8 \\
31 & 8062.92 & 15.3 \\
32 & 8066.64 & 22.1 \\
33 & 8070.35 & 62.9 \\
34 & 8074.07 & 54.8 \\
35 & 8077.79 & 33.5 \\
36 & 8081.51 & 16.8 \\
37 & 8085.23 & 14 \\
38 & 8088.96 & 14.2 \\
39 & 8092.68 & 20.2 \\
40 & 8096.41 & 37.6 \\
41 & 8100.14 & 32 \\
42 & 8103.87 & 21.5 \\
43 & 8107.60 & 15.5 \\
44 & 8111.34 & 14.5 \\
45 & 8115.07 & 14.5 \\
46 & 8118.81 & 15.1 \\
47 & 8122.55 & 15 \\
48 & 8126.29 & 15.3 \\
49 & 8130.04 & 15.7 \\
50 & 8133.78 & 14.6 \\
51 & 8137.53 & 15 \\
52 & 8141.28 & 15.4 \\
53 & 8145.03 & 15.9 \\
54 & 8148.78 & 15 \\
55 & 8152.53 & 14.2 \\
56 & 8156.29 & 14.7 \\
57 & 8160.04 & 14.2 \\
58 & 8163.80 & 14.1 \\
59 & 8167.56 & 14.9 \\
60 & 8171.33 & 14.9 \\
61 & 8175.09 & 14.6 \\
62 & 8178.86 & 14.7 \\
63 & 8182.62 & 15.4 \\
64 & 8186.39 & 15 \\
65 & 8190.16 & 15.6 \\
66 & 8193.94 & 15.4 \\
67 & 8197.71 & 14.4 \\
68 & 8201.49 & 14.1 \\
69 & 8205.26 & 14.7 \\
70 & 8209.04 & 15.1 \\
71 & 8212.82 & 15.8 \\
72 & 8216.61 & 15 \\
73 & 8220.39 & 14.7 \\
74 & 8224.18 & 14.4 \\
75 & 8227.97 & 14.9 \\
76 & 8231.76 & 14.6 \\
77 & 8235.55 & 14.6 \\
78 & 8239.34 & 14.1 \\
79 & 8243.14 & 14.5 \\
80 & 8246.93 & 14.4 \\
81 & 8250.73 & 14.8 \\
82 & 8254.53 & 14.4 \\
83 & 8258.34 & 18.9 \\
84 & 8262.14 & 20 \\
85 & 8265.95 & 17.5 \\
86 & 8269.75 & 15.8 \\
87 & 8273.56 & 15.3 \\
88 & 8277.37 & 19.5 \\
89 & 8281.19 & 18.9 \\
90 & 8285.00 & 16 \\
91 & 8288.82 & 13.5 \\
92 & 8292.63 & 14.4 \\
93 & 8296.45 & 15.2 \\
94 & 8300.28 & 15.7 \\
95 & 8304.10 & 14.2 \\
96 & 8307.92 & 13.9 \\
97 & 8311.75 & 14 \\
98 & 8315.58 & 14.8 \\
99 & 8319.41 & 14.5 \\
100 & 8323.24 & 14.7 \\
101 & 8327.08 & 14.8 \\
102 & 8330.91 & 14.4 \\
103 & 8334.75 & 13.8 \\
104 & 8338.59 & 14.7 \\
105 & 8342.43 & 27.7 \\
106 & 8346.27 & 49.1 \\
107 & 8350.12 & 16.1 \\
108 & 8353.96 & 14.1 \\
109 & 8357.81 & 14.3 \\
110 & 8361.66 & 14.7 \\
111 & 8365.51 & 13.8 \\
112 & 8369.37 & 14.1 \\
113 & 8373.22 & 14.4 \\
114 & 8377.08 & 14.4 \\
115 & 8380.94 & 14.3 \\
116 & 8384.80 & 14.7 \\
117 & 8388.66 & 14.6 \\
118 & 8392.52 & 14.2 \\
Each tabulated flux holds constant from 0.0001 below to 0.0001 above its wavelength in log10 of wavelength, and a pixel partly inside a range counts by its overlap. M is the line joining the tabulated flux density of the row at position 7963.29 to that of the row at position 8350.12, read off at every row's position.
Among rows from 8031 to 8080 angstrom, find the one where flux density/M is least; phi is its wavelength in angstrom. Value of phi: 8036.97 angstrom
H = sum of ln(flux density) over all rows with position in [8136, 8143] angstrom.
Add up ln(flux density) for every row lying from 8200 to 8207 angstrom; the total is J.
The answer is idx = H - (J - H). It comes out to 5.6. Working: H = 5.44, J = 5.33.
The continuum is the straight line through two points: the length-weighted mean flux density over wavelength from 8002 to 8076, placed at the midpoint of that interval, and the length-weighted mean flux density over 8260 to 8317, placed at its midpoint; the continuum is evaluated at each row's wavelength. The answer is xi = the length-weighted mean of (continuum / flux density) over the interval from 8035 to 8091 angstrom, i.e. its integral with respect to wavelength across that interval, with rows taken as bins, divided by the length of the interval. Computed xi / 1.06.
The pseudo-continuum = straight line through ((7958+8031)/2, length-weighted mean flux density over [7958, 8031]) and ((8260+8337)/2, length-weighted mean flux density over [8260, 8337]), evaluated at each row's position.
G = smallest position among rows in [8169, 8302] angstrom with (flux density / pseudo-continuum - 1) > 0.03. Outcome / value 8212.82 angstrom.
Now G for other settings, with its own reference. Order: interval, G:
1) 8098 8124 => 8100.14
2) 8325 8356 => 8342.43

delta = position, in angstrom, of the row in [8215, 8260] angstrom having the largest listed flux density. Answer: 8258.34 angstrom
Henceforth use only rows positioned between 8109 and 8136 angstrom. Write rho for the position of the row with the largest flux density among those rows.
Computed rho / 8130.04 angstrom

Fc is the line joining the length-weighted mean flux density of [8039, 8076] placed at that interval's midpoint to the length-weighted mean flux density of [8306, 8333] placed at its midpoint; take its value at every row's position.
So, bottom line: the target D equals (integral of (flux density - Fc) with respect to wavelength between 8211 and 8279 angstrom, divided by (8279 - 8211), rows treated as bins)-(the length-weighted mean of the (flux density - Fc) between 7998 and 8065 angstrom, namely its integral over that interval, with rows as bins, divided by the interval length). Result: 9.4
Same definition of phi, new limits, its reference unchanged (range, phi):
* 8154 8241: 8239.34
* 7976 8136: 7992.68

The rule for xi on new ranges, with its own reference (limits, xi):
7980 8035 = 1.46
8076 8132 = 1.10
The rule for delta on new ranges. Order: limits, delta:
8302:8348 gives 8346.27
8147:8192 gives 8190.16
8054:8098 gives 8070.35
